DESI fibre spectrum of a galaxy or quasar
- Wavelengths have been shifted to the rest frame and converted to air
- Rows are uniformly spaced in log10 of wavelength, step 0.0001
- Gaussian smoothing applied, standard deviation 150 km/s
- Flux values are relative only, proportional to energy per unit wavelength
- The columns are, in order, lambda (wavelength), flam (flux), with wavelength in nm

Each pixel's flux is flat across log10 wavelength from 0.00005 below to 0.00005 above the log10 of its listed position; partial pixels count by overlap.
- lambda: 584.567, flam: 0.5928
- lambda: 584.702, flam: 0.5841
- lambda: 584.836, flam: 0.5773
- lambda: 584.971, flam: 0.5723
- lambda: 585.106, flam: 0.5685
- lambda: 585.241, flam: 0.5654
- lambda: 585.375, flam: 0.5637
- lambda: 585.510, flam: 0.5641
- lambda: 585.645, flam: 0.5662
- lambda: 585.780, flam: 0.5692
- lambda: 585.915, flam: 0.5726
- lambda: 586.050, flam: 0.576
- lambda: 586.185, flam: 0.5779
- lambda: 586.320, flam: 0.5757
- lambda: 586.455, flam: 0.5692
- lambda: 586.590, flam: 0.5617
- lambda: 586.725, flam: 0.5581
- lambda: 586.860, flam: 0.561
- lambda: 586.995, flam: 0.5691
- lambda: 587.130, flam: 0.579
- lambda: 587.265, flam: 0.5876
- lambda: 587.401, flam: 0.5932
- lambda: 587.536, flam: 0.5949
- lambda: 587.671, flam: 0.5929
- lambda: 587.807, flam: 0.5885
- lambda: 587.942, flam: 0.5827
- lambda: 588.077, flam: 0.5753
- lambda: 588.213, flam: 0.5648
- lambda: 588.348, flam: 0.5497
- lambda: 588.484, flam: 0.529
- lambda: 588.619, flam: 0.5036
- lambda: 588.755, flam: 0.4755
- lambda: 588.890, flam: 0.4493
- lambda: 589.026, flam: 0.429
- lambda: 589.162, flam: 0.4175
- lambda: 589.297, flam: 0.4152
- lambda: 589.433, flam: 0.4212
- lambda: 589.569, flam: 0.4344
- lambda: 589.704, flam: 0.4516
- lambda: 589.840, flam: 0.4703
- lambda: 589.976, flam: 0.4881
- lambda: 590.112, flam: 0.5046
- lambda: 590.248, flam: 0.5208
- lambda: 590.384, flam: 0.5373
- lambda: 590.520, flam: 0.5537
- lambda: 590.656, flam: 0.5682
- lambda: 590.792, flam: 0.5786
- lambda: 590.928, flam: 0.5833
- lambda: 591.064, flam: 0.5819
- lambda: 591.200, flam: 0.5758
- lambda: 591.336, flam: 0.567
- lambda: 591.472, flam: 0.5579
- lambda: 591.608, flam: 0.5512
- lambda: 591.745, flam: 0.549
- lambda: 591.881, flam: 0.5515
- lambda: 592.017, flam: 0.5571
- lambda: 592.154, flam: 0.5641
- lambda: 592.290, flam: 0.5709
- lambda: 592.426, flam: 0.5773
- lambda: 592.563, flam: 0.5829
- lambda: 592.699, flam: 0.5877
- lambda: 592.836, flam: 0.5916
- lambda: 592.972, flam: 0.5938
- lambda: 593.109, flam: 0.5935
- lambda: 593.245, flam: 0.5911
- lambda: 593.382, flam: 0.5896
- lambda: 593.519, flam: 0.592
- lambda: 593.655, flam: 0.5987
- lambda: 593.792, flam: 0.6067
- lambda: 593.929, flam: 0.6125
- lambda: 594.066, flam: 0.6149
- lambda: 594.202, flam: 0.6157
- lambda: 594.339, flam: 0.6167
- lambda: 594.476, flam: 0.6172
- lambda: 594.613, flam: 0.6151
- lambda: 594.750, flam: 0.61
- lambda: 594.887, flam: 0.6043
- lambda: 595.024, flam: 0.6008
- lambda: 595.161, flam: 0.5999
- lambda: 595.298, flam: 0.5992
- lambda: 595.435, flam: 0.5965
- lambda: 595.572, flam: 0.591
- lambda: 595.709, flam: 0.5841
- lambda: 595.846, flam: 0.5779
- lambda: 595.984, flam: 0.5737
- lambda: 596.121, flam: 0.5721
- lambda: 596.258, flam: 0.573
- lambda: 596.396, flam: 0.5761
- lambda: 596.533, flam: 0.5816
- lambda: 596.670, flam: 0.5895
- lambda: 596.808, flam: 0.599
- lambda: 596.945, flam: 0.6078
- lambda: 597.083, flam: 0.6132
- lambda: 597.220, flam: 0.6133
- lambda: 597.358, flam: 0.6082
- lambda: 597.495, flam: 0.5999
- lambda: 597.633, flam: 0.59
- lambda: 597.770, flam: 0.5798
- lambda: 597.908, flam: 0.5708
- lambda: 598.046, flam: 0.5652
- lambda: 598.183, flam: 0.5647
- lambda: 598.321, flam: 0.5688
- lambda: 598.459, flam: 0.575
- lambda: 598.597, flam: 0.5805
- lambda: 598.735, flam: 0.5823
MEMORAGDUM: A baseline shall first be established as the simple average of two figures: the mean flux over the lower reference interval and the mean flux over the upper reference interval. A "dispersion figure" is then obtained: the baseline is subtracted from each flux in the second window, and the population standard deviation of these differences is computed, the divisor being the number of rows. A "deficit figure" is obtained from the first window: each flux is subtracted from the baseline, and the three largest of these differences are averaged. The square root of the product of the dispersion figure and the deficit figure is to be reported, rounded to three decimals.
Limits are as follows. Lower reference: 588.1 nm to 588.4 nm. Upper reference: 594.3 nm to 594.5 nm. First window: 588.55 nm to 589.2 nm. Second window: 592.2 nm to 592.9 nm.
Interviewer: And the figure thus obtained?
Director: 0.034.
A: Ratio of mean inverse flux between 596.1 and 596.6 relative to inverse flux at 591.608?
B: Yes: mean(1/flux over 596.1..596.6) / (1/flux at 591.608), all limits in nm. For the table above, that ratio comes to 0.957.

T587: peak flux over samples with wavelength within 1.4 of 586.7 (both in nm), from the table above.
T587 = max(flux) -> 0.5949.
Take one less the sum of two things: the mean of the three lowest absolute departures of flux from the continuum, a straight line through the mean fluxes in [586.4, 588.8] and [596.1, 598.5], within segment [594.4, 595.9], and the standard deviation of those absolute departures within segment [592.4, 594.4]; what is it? 0.984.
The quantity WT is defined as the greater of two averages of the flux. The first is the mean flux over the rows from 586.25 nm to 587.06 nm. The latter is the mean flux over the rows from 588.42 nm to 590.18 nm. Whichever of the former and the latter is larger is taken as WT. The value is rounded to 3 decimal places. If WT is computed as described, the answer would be 0.566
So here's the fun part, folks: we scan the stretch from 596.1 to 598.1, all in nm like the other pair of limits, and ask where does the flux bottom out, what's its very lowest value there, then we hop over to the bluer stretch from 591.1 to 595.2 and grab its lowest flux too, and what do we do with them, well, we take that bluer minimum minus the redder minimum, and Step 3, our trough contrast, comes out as -0.016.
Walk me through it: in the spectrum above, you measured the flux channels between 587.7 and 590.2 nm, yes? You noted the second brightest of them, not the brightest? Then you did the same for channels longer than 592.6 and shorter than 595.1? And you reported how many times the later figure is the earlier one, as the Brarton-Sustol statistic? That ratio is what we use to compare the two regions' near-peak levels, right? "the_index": 1.06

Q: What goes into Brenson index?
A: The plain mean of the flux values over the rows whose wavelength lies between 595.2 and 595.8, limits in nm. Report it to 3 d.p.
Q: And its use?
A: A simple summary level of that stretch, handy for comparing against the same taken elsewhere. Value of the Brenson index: 0.593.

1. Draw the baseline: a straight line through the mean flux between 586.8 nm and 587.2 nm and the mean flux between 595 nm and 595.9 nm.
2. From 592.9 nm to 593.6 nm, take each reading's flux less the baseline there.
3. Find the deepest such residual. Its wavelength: 593.382 nm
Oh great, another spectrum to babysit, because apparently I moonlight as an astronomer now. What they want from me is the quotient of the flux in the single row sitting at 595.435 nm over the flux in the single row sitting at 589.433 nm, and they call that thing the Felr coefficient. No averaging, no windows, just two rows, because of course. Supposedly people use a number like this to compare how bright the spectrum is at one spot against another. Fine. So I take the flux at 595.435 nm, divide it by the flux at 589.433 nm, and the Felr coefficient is 1.42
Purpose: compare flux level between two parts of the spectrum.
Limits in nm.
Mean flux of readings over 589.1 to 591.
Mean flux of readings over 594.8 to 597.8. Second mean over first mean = 1.19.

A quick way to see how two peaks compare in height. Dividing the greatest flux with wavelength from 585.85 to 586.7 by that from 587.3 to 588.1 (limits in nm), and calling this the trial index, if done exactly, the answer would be 0.97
